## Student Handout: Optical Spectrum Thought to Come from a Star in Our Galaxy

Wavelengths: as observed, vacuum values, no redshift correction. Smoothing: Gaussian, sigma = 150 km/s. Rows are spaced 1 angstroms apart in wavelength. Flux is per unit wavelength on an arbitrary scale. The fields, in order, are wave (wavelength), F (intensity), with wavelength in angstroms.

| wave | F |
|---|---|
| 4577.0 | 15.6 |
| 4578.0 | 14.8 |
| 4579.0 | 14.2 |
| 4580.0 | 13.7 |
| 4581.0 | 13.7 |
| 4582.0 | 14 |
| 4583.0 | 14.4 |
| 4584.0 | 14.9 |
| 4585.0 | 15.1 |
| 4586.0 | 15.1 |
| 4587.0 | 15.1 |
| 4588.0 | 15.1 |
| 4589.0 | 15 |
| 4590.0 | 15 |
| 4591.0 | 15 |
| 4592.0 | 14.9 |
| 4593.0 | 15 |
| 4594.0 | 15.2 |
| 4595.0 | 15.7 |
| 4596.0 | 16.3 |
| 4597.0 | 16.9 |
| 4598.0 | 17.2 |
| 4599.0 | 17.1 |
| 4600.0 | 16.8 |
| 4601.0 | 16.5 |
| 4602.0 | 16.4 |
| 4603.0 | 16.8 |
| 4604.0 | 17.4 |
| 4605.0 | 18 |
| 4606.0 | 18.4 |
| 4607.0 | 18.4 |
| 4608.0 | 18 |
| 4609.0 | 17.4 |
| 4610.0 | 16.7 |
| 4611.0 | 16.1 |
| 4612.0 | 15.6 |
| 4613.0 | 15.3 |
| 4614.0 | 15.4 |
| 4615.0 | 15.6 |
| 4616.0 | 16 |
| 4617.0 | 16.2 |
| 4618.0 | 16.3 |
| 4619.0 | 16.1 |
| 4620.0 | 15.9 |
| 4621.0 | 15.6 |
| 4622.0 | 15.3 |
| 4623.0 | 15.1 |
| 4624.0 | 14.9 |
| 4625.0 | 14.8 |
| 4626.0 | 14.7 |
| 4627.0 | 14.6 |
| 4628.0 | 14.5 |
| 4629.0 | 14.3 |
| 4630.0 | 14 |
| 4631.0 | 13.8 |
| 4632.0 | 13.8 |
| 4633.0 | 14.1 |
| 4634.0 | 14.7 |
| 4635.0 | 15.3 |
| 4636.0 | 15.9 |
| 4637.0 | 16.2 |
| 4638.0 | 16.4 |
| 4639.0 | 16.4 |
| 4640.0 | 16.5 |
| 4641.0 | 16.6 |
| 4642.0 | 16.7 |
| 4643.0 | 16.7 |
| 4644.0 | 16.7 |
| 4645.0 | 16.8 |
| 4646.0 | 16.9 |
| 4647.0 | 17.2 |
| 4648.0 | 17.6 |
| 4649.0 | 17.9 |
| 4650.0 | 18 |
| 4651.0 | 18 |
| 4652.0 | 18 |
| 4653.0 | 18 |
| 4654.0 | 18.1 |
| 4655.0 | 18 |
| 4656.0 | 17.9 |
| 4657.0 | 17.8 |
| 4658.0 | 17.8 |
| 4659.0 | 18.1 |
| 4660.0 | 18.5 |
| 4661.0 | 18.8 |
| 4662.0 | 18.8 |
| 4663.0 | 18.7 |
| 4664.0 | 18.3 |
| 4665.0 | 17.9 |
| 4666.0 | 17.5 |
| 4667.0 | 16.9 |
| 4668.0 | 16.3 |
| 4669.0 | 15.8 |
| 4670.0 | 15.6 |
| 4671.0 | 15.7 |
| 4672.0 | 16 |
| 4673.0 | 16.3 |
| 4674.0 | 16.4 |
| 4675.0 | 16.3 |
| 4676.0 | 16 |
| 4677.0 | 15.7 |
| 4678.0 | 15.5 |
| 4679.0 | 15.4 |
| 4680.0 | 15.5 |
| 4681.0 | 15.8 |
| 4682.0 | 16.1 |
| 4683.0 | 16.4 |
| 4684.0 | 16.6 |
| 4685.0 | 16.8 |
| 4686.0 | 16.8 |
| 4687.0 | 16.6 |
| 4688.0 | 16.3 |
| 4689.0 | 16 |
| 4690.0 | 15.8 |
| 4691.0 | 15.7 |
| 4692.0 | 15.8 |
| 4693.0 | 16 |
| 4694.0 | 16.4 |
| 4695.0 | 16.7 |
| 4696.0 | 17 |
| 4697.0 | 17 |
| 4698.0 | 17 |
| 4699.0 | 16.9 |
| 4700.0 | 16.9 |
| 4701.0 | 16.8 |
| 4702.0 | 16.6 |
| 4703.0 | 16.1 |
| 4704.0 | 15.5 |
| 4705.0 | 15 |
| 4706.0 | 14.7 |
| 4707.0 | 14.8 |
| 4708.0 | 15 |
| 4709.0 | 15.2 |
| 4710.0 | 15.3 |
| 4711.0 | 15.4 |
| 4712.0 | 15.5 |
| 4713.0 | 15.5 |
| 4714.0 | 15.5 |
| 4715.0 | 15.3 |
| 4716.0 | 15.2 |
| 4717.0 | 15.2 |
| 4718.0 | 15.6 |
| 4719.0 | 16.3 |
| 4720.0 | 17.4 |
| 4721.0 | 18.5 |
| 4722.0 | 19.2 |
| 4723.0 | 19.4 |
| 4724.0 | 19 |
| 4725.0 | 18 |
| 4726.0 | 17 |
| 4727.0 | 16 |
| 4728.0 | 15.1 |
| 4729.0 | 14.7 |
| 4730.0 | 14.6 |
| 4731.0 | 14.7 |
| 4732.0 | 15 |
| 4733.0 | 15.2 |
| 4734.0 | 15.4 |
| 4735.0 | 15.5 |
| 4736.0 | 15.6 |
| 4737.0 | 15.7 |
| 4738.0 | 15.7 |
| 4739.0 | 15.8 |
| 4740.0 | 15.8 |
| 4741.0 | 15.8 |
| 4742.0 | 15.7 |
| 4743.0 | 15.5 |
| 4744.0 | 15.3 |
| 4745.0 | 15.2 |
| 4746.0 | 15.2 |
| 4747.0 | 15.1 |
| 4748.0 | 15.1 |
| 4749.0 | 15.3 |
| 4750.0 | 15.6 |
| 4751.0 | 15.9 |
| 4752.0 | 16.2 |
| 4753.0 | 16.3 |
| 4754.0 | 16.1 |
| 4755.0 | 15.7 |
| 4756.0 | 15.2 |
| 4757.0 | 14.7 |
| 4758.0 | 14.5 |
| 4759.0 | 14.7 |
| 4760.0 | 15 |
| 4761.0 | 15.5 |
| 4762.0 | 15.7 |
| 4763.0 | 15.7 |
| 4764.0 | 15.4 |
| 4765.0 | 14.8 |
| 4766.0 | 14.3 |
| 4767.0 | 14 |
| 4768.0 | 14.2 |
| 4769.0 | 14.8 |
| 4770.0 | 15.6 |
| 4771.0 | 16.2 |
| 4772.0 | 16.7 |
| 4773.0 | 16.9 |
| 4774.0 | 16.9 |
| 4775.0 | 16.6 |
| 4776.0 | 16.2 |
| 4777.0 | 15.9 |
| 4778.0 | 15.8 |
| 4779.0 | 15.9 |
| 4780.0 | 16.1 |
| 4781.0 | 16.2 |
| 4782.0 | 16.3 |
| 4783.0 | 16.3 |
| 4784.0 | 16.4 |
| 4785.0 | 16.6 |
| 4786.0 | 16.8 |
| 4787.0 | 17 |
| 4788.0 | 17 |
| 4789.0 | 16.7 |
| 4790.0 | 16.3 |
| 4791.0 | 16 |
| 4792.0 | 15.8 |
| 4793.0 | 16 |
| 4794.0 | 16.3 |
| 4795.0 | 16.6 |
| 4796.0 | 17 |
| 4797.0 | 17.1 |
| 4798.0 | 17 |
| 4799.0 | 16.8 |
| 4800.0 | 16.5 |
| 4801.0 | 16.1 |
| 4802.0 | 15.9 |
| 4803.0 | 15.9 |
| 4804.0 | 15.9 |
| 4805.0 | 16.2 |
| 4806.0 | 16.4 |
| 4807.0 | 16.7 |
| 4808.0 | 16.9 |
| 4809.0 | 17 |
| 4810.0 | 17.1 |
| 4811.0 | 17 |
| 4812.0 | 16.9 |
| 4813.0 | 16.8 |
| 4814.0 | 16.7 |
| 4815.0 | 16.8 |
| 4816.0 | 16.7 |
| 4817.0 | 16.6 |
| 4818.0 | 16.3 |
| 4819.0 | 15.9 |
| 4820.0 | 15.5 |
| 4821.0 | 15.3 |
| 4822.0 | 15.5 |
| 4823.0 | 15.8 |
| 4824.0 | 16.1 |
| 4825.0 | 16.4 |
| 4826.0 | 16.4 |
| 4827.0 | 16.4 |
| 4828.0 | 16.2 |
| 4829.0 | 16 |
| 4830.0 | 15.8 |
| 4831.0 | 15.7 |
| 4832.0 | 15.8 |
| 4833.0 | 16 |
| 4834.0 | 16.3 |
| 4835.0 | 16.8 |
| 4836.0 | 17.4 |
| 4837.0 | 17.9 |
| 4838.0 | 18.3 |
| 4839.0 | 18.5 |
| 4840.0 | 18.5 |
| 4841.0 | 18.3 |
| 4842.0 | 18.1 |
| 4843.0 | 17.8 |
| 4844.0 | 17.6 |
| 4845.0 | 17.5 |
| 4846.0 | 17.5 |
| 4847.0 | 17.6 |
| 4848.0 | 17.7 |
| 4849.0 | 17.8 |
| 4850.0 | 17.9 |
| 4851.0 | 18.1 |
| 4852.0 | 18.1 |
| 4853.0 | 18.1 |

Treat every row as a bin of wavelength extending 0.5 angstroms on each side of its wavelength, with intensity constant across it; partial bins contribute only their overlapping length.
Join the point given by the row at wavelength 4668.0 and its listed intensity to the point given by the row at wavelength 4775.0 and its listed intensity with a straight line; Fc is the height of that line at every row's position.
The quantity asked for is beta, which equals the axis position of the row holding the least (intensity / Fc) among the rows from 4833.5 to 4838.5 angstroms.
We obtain 4834.0 angstroms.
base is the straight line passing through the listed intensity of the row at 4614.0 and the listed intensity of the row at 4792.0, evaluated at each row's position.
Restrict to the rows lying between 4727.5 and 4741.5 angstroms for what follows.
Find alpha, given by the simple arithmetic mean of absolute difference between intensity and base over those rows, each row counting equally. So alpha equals 0.4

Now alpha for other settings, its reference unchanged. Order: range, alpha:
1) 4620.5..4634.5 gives 0.9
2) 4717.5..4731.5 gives 1.7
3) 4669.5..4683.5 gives 0.4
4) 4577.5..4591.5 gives 0.7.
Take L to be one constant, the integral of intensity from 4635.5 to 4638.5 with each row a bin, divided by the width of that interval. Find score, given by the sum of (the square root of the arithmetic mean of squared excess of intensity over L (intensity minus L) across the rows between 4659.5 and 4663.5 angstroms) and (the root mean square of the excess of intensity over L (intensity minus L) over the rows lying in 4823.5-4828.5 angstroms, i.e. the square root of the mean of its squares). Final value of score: 2.72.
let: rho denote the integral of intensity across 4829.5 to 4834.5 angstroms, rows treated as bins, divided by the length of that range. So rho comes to 15.9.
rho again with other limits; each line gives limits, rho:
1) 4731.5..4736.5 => 15.3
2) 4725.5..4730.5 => 15.5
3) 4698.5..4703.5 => 16.7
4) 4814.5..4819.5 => 16.5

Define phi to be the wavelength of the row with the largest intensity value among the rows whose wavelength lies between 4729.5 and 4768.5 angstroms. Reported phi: 4753.0 angstroms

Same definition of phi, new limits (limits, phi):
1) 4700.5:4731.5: 4723.0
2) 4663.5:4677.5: 4664.0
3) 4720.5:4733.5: 4723.0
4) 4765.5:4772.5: 4772.0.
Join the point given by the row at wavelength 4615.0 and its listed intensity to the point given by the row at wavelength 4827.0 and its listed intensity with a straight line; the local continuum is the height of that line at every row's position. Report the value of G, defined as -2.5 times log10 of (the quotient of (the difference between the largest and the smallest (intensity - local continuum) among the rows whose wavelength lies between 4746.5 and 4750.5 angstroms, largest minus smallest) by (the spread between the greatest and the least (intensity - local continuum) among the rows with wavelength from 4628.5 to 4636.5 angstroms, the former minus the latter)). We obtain 1.6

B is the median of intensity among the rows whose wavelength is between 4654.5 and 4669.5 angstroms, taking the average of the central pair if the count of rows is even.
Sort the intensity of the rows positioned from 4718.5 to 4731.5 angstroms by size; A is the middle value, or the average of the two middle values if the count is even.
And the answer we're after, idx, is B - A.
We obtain 0.9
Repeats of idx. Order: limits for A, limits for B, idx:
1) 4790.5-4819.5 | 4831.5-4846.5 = 1.0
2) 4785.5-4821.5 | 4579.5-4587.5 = -2.0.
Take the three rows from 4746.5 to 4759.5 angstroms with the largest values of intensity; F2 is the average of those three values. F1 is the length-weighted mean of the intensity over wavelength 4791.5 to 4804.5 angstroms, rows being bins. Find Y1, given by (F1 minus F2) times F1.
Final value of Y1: 3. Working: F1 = 16.4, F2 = 16.2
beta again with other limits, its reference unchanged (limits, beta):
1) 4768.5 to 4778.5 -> 4769.0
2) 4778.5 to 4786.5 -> 4779.0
